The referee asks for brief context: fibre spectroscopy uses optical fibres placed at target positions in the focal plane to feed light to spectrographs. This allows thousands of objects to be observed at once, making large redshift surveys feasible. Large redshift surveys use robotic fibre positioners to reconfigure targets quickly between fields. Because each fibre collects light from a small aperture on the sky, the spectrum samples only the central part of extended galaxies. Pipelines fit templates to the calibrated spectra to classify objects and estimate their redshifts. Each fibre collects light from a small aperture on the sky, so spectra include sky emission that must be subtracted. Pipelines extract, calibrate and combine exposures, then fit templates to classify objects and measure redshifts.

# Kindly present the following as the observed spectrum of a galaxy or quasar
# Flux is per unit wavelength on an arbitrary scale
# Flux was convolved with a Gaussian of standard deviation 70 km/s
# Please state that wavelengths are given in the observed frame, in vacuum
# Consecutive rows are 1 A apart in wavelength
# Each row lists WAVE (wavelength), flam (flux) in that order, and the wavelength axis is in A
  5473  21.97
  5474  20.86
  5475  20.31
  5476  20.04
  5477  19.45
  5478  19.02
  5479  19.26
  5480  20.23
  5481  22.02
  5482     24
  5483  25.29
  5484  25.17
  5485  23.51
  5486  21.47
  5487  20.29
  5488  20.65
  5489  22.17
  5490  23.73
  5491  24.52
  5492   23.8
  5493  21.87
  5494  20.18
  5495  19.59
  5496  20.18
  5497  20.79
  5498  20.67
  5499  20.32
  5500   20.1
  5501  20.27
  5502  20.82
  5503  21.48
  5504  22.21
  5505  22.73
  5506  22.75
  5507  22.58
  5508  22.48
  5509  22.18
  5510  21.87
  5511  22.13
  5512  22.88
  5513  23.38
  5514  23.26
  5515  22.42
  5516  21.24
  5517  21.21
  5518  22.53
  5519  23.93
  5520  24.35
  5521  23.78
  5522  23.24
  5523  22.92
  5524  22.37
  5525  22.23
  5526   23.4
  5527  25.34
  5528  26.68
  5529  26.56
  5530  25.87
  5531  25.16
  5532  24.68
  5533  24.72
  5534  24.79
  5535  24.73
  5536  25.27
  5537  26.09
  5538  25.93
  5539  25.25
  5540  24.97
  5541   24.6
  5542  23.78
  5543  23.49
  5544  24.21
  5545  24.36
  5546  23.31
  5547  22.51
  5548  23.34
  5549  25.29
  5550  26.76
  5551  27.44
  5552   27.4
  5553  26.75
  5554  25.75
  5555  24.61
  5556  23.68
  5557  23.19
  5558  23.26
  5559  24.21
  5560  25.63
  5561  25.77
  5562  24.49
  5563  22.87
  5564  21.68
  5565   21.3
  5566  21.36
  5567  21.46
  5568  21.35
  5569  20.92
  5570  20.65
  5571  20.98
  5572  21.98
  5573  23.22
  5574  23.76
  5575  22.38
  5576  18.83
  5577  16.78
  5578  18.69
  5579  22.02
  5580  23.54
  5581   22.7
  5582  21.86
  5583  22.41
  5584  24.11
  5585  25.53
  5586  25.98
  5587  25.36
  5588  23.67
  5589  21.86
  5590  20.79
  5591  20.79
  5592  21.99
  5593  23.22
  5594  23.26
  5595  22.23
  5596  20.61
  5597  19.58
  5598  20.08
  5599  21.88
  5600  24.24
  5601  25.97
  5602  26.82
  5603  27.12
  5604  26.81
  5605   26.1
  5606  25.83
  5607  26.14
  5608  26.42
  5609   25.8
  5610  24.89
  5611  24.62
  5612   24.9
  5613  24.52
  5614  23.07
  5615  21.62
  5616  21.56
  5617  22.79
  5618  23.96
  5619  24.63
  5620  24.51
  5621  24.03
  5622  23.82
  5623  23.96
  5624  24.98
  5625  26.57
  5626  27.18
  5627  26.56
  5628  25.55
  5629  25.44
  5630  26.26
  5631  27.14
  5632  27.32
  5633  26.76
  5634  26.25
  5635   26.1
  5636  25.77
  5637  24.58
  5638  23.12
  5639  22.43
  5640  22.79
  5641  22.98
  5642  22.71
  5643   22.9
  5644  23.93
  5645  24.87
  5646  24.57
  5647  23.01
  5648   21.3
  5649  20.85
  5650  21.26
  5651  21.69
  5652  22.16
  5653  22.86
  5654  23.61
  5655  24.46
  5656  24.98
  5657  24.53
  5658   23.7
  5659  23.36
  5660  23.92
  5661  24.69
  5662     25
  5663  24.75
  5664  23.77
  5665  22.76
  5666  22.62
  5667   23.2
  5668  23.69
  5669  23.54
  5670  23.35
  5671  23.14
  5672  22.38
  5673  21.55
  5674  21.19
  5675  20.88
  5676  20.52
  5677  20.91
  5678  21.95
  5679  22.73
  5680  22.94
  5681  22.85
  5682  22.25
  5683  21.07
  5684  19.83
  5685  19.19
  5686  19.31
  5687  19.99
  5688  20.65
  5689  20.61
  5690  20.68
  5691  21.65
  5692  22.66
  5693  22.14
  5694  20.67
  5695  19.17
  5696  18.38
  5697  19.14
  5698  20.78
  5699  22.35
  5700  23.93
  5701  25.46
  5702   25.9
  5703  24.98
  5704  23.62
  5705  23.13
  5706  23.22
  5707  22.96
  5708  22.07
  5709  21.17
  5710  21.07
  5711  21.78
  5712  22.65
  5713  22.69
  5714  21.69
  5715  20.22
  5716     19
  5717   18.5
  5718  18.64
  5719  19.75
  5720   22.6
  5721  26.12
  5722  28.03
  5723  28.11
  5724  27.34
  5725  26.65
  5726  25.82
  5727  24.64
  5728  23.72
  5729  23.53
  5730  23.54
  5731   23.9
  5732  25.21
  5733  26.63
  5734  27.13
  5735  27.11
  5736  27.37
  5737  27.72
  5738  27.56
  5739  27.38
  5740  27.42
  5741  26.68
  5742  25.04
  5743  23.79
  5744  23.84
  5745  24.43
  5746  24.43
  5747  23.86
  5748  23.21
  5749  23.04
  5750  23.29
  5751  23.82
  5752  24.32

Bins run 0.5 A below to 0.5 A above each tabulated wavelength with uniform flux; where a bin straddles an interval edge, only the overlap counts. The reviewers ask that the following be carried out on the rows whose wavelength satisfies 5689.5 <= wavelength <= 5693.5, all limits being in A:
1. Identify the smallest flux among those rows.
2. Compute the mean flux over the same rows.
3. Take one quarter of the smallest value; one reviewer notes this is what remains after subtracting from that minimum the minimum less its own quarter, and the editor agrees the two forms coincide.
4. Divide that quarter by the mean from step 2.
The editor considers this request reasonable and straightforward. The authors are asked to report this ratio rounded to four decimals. 0.2373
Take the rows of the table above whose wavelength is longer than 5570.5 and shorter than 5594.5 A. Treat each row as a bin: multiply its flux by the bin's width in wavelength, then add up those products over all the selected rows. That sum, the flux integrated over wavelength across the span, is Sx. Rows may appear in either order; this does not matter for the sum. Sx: 536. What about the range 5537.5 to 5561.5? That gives 595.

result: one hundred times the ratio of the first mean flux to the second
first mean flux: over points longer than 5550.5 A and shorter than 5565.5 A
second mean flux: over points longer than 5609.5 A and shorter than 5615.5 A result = 103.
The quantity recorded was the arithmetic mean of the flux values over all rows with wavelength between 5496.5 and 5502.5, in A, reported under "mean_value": 20.5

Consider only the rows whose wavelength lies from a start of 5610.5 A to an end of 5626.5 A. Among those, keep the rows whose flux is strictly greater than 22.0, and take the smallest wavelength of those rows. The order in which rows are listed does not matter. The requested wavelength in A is 5611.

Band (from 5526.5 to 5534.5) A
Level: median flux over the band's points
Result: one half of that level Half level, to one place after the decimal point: 12.6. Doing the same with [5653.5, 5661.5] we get 12.1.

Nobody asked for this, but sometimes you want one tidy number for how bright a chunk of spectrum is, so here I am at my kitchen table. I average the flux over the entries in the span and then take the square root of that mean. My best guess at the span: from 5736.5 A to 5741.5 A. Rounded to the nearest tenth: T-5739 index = 5.2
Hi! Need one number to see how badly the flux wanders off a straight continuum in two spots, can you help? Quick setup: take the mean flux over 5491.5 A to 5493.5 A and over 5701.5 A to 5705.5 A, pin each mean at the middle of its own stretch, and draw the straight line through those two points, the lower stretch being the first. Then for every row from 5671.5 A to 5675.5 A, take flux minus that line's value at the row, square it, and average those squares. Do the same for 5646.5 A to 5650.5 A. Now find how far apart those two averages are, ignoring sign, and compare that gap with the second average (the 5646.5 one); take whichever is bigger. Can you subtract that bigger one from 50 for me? 43.6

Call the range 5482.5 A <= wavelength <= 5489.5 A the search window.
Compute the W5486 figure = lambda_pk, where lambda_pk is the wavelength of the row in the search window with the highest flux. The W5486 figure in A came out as 5483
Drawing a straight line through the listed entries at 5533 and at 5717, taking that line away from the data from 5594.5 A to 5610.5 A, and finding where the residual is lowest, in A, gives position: 5597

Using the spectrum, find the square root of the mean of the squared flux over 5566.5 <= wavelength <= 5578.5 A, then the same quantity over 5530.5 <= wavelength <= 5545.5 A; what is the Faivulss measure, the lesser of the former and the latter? 21.0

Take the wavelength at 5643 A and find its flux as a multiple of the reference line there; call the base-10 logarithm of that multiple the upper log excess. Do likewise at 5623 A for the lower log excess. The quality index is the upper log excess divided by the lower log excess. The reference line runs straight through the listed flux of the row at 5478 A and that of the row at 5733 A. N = -1.7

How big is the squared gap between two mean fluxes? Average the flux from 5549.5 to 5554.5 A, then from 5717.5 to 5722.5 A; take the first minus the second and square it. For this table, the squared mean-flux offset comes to 14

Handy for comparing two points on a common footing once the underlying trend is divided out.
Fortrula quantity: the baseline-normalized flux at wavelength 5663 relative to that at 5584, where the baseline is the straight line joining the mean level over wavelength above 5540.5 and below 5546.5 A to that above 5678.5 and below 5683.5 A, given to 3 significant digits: 1.07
